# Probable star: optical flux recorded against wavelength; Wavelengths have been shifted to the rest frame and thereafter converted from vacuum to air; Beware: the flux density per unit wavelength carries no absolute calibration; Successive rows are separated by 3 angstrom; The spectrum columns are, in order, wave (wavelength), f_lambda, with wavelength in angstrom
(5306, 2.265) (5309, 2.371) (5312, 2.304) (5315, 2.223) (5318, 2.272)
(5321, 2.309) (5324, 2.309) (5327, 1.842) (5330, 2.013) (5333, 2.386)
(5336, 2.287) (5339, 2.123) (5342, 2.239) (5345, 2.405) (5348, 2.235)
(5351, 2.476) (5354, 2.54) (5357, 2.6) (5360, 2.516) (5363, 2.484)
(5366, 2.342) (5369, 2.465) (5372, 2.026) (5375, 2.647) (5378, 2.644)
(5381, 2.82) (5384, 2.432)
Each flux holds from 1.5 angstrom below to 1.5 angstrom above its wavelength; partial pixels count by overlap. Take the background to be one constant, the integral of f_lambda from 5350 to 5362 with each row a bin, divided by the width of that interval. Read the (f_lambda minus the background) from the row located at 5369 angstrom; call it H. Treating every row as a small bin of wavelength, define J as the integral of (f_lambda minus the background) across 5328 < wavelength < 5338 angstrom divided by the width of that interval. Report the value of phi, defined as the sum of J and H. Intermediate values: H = -0.07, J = -0.33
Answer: -0.40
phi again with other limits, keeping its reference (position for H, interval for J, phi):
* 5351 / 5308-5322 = -0.30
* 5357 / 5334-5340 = -0.24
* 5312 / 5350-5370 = -0.27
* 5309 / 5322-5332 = -0.61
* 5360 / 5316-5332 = -0.39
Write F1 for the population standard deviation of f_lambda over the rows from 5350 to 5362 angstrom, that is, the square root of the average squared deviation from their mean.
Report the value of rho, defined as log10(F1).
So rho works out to -1.35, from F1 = 0.04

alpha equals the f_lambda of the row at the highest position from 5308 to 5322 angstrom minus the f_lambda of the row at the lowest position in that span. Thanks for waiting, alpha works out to -0.1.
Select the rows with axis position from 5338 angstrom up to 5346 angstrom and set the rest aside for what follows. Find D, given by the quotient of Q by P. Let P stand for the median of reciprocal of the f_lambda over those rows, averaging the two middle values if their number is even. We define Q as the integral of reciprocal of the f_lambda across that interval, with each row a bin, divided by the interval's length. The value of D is 1.00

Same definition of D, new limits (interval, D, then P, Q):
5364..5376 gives 1.03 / 0.416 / 0.427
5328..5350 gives 1.01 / 0.447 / 0.449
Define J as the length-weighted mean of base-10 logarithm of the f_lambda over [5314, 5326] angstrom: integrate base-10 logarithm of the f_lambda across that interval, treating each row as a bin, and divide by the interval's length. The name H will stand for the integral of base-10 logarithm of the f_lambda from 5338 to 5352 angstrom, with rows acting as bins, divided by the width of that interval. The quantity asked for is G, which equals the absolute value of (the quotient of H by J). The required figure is 1.02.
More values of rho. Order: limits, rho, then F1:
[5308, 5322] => -1.31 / 0.05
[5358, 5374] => -0.74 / 0.18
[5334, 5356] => -0.86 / 0.14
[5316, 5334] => -0.71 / 0.19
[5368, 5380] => -0.60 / 0.25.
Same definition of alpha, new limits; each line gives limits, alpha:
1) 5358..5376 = 0.1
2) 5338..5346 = 0.3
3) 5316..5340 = -0.1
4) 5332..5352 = 0.1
